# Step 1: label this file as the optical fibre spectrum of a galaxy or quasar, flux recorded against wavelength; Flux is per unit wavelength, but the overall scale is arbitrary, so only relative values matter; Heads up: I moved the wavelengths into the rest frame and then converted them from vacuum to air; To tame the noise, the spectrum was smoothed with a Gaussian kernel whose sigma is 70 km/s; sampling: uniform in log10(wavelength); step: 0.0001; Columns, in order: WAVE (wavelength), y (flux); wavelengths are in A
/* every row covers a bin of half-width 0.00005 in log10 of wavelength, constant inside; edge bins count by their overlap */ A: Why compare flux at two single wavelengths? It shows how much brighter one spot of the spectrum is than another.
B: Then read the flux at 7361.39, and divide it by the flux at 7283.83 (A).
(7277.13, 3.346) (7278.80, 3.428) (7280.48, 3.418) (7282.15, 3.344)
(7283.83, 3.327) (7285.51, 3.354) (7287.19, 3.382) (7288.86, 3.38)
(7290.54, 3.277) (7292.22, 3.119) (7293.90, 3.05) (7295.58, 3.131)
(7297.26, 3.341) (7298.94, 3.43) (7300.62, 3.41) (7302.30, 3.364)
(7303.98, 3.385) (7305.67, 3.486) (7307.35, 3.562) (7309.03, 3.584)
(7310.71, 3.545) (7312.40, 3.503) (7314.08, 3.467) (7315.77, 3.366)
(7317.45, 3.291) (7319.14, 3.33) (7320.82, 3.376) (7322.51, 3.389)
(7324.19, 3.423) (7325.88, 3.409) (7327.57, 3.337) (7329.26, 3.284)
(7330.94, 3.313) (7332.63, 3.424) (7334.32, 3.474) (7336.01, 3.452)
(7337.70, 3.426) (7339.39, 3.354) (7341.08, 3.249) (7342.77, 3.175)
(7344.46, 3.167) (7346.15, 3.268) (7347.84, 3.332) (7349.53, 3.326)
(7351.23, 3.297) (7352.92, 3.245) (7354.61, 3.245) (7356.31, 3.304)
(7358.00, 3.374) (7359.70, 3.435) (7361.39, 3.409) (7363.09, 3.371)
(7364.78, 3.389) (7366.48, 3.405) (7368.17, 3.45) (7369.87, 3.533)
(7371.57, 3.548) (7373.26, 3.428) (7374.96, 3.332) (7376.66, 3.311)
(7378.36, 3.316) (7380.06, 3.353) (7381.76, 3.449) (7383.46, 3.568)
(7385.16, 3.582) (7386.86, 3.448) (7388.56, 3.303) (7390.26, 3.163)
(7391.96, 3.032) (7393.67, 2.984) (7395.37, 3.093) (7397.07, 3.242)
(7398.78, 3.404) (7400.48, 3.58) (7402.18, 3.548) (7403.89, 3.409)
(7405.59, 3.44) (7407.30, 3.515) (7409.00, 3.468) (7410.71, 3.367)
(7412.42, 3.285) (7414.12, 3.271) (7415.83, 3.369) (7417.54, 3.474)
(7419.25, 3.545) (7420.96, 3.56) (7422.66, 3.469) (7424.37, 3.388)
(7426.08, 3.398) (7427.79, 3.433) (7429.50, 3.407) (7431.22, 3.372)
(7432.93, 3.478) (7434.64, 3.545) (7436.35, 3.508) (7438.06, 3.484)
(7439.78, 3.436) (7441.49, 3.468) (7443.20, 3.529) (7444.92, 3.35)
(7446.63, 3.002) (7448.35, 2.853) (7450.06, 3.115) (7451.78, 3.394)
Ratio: 1.02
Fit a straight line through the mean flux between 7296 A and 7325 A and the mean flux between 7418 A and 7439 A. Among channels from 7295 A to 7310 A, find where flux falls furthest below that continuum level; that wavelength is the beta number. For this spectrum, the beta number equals 7295.58 A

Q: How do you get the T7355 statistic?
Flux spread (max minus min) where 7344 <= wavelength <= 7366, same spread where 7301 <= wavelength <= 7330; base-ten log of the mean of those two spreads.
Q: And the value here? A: -0.55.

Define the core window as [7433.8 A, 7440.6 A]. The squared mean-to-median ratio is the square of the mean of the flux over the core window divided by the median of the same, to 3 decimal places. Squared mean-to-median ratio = 0.998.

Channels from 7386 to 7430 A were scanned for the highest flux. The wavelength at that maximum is 7400.48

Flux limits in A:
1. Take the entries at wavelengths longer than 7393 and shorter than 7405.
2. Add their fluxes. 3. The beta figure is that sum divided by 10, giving 2.3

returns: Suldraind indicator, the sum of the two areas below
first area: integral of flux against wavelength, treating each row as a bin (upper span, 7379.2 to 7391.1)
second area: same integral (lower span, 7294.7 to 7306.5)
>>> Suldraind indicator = 80.2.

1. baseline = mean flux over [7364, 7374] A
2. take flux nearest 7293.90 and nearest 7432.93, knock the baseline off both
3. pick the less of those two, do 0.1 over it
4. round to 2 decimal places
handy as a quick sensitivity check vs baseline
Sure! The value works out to -0.24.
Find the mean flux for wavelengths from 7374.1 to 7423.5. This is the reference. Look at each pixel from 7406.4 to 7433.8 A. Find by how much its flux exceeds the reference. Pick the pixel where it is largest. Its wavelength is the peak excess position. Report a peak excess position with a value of 7420.96 A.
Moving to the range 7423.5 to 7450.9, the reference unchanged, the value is 7434.64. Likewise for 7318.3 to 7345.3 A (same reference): 7334.32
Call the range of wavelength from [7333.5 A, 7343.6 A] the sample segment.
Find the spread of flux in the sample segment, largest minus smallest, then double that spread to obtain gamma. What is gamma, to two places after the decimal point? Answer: 0.60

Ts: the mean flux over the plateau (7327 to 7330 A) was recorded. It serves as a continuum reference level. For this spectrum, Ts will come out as 3.31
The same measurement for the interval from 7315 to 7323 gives 3.35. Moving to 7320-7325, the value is 3.40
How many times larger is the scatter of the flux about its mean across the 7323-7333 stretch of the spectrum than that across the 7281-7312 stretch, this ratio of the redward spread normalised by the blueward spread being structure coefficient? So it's 0.4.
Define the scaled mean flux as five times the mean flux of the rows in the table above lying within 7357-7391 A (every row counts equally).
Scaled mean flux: 17.0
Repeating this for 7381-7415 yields 16.8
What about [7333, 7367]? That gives 16.7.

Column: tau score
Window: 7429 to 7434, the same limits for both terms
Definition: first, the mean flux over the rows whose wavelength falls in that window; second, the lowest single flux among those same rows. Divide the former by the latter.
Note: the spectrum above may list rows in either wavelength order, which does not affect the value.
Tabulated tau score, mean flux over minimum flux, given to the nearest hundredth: 1.01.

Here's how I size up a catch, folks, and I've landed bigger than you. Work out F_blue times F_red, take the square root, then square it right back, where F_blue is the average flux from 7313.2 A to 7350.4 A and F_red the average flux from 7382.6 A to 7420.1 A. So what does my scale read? 11.27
